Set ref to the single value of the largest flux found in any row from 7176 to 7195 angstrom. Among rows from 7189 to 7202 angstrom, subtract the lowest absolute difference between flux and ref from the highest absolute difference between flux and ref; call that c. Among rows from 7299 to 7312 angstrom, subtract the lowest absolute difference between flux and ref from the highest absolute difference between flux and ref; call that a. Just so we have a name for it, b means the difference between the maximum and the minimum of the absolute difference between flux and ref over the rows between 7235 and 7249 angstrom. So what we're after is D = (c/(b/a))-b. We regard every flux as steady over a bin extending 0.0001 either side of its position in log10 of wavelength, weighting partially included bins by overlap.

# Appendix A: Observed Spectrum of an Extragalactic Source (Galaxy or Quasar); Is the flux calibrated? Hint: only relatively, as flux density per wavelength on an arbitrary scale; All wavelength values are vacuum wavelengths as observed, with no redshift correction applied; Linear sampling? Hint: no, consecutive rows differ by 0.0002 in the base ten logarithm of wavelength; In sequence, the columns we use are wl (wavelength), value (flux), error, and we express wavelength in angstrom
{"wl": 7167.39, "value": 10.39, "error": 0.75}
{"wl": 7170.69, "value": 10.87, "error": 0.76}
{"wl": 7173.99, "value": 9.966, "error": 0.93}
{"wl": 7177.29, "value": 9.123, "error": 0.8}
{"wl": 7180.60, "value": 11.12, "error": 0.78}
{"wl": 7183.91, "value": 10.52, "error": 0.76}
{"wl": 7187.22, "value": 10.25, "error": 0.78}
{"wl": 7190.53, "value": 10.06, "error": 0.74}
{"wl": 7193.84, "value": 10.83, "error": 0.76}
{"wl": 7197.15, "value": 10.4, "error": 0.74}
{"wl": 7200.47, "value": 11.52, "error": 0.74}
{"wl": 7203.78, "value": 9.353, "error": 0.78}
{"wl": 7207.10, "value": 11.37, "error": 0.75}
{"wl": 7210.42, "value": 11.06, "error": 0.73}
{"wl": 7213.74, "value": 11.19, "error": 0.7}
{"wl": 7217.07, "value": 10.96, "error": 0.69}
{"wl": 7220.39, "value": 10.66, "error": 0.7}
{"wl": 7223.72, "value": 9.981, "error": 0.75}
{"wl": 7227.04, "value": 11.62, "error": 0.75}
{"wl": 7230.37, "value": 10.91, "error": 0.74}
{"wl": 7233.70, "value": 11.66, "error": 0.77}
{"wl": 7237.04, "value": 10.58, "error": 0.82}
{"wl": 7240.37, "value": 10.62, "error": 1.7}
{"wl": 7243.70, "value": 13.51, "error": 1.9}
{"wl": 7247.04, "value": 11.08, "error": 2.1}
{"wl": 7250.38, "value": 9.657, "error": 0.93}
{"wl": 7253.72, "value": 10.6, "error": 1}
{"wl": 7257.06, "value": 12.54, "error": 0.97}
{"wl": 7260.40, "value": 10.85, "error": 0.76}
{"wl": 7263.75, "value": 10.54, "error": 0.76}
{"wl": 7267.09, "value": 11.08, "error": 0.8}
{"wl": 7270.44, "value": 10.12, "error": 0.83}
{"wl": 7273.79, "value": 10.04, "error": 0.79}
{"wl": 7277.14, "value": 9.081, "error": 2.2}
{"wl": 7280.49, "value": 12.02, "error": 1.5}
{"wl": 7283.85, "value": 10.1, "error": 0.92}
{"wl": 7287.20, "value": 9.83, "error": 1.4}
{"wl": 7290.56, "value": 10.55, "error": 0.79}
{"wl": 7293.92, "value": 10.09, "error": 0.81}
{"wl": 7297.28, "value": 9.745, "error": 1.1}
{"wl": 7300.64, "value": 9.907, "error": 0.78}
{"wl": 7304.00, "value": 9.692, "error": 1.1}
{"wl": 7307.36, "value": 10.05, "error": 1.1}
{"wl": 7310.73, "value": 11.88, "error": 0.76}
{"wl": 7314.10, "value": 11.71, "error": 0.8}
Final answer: -2.1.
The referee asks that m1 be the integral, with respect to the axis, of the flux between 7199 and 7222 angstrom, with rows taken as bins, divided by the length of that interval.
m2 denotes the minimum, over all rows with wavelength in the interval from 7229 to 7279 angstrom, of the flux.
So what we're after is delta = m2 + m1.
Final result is 19.95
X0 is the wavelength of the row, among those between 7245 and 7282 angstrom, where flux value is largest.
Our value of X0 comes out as 7257.06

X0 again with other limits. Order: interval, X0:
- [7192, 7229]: 7227.04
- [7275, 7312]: 7280.49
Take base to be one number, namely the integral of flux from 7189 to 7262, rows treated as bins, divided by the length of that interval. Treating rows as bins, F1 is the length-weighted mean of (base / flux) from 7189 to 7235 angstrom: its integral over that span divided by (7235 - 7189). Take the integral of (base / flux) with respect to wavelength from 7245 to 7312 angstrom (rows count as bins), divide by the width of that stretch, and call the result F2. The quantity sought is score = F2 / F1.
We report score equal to 1.04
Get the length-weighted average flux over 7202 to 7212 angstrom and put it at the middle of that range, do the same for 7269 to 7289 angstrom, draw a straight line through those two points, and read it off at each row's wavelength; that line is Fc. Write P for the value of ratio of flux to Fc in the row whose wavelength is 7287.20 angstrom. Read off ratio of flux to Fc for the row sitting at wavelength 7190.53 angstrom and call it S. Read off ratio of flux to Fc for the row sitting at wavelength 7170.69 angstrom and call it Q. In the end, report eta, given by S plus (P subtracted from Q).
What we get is 0.98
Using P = 0.97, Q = 1.01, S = 0.94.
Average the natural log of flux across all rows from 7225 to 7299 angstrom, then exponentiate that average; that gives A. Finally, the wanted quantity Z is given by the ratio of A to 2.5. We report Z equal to 4.29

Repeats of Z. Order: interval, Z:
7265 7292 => 4.13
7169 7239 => 4.26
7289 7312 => 4.10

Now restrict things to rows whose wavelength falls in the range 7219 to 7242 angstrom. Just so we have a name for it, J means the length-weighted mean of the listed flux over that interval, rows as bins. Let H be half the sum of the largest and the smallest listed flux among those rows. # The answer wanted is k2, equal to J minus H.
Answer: 0.04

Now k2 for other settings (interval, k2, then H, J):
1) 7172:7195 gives 0.14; 10.1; 10.3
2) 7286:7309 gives -0.14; 10.1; 10.0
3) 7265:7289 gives -0.22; 10.6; 10.3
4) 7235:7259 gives -0.35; 11.6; 11.2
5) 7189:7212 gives 0.22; 10.4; 10.7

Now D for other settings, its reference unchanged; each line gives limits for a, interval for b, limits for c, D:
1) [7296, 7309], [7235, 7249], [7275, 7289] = -2.2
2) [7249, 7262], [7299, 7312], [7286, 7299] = 0.8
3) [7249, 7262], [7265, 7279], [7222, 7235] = -1.4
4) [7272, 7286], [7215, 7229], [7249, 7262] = 0.4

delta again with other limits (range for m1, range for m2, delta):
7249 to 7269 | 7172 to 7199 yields 20.01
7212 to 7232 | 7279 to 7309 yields 20.58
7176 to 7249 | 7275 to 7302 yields 19.92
